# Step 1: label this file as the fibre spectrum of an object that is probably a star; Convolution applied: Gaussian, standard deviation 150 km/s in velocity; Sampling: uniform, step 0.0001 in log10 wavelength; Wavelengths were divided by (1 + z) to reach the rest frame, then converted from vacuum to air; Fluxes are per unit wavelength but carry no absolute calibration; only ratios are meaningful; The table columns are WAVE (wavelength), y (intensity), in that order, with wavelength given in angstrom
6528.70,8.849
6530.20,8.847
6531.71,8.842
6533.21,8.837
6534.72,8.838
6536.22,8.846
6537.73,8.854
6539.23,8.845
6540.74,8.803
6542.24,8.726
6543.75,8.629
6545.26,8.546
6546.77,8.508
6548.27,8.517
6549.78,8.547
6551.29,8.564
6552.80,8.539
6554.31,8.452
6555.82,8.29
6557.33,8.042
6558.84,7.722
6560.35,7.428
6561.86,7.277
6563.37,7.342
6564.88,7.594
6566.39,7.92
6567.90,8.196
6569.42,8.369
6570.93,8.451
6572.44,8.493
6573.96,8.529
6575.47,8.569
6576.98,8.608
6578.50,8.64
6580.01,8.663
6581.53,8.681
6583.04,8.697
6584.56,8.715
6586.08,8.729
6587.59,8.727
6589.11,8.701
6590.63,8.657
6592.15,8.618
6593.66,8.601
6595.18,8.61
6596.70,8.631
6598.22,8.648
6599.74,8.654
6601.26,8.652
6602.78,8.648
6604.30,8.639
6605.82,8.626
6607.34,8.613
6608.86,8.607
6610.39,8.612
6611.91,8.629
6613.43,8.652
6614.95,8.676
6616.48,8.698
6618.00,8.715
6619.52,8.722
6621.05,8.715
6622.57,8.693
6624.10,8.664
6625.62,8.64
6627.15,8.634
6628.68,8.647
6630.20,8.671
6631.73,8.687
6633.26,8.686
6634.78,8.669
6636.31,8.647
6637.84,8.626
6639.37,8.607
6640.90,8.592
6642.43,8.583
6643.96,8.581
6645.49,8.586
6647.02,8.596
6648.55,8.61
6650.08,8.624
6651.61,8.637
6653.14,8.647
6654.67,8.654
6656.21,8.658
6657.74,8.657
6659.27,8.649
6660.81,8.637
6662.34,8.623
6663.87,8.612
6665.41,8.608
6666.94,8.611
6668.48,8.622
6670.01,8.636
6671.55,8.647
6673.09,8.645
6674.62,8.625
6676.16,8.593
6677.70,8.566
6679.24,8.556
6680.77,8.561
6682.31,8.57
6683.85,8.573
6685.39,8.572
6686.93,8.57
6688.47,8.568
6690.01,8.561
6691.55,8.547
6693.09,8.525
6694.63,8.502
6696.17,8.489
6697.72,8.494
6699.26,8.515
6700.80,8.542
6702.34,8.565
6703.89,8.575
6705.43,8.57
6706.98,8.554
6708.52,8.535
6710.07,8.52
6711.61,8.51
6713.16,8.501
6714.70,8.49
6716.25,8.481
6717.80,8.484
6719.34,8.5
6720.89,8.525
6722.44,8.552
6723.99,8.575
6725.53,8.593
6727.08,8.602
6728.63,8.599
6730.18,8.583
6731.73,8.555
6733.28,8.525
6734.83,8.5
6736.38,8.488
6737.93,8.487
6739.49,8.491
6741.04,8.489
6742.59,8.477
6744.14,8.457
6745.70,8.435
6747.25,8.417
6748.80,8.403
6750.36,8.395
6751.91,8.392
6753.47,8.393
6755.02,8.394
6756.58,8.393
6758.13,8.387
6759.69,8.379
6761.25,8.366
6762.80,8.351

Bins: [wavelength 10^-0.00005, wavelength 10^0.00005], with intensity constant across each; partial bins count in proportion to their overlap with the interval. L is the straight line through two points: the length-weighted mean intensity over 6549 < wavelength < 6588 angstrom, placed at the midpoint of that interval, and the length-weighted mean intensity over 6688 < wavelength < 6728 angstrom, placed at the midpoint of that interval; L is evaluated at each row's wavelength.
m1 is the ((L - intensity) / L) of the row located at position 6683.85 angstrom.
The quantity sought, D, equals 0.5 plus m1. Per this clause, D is 0.491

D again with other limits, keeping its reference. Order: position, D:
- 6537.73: 0.426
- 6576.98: 0.464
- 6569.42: 0.491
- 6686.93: 0.492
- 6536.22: 0.427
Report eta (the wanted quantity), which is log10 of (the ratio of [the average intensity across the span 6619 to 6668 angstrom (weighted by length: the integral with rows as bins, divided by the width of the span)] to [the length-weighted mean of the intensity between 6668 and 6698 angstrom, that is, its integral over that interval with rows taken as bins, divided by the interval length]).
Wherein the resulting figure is 0.003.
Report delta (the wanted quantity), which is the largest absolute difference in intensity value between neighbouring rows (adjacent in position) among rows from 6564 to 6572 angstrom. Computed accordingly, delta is 0.326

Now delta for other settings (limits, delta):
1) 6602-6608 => 0.013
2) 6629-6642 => 0.022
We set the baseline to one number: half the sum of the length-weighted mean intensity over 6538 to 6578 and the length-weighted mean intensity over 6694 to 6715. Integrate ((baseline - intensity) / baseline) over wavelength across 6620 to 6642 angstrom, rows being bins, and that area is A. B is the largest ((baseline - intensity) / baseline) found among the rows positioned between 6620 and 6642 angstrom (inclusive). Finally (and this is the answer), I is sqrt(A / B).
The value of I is 5.5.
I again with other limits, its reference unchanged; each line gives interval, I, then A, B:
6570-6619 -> 16.8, -1.31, -0.0046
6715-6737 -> 6.4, -0.33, -0.0082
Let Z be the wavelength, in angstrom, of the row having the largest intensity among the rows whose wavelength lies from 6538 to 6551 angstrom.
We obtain 6539.23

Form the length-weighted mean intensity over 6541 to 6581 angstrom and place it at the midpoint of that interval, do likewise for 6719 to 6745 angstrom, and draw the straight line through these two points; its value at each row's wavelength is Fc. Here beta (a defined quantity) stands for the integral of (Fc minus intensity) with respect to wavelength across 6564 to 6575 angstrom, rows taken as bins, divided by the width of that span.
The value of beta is 0.08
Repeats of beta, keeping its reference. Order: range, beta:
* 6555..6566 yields 0.60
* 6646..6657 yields -0.22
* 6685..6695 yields -0.08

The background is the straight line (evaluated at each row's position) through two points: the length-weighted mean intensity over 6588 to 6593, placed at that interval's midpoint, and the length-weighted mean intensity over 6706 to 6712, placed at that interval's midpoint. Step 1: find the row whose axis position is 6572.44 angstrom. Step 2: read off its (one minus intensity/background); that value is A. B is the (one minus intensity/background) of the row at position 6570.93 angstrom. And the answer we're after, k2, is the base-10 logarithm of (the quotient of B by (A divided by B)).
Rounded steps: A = 0.022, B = 0.027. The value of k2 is -1.5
